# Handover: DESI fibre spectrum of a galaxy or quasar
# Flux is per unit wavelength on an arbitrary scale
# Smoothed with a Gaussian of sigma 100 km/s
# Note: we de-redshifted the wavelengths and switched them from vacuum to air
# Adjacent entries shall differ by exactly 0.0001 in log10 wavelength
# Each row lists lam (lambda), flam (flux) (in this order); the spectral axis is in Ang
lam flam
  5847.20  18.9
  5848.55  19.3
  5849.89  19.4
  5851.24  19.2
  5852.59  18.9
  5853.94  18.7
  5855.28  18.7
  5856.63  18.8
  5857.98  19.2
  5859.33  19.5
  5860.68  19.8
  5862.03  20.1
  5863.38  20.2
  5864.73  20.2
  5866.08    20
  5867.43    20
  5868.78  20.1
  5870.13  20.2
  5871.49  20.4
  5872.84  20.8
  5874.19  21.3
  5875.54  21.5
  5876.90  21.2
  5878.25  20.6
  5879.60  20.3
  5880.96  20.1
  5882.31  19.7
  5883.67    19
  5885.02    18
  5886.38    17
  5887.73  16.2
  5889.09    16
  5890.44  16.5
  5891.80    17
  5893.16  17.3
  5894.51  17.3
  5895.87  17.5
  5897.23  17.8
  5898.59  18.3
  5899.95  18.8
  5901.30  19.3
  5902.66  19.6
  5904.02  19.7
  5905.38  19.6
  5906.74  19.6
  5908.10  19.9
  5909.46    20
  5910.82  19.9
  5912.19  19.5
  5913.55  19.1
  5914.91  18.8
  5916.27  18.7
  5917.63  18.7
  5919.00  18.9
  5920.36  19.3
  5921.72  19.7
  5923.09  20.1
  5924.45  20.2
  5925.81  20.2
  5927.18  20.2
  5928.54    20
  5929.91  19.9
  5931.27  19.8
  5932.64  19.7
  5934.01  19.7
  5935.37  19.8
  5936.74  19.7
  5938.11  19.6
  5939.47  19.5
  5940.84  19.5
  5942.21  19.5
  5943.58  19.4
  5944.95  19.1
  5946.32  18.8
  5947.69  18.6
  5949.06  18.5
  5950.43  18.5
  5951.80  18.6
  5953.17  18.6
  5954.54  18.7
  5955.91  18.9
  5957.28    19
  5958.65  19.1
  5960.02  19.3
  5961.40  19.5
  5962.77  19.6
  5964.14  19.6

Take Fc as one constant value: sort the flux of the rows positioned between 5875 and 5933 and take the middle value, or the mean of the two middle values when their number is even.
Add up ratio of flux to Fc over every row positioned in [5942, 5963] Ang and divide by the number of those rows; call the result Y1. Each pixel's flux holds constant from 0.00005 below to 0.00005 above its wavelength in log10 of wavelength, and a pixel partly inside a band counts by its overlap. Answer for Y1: 0.97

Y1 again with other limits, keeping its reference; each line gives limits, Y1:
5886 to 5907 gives 0.92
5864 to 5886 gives 1.03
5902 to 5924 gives 0.99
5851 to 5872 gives 1.00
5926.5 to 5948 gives 1.00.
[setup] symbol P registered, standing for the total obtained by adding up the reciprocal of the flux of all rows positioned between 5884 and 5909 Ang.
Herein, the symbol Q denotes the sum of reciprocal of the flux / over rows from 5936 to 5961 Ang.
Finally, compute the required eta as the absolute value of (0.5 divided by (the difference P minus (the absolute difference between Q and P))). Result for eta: 0.529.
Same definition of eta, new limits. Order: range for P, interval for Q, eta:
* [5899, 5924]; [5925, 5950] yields 0.542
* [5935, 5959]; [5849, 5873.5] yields 0.546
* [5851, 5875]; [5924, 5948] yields 0.553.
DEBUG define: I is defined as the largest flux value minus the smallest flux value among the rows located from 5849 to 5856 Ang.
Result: 0.7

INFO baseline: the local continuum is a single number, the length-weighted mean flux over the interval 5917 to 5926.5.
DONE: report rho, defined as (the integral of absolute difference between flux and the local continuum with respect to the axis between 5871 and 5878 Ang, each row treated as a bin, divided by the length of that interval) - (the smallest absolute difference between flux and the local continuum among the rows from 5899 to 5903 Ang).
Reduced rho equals 1.43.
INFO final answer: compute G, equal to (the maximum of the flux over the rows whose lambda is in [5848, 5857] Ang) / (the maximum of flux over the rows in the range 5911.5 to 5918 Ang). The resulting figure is 0.99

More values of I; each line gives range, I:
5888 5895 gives 1.3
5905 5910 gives 0.4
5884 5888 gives 1.8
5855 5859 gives 0.5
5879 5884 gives 1.3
